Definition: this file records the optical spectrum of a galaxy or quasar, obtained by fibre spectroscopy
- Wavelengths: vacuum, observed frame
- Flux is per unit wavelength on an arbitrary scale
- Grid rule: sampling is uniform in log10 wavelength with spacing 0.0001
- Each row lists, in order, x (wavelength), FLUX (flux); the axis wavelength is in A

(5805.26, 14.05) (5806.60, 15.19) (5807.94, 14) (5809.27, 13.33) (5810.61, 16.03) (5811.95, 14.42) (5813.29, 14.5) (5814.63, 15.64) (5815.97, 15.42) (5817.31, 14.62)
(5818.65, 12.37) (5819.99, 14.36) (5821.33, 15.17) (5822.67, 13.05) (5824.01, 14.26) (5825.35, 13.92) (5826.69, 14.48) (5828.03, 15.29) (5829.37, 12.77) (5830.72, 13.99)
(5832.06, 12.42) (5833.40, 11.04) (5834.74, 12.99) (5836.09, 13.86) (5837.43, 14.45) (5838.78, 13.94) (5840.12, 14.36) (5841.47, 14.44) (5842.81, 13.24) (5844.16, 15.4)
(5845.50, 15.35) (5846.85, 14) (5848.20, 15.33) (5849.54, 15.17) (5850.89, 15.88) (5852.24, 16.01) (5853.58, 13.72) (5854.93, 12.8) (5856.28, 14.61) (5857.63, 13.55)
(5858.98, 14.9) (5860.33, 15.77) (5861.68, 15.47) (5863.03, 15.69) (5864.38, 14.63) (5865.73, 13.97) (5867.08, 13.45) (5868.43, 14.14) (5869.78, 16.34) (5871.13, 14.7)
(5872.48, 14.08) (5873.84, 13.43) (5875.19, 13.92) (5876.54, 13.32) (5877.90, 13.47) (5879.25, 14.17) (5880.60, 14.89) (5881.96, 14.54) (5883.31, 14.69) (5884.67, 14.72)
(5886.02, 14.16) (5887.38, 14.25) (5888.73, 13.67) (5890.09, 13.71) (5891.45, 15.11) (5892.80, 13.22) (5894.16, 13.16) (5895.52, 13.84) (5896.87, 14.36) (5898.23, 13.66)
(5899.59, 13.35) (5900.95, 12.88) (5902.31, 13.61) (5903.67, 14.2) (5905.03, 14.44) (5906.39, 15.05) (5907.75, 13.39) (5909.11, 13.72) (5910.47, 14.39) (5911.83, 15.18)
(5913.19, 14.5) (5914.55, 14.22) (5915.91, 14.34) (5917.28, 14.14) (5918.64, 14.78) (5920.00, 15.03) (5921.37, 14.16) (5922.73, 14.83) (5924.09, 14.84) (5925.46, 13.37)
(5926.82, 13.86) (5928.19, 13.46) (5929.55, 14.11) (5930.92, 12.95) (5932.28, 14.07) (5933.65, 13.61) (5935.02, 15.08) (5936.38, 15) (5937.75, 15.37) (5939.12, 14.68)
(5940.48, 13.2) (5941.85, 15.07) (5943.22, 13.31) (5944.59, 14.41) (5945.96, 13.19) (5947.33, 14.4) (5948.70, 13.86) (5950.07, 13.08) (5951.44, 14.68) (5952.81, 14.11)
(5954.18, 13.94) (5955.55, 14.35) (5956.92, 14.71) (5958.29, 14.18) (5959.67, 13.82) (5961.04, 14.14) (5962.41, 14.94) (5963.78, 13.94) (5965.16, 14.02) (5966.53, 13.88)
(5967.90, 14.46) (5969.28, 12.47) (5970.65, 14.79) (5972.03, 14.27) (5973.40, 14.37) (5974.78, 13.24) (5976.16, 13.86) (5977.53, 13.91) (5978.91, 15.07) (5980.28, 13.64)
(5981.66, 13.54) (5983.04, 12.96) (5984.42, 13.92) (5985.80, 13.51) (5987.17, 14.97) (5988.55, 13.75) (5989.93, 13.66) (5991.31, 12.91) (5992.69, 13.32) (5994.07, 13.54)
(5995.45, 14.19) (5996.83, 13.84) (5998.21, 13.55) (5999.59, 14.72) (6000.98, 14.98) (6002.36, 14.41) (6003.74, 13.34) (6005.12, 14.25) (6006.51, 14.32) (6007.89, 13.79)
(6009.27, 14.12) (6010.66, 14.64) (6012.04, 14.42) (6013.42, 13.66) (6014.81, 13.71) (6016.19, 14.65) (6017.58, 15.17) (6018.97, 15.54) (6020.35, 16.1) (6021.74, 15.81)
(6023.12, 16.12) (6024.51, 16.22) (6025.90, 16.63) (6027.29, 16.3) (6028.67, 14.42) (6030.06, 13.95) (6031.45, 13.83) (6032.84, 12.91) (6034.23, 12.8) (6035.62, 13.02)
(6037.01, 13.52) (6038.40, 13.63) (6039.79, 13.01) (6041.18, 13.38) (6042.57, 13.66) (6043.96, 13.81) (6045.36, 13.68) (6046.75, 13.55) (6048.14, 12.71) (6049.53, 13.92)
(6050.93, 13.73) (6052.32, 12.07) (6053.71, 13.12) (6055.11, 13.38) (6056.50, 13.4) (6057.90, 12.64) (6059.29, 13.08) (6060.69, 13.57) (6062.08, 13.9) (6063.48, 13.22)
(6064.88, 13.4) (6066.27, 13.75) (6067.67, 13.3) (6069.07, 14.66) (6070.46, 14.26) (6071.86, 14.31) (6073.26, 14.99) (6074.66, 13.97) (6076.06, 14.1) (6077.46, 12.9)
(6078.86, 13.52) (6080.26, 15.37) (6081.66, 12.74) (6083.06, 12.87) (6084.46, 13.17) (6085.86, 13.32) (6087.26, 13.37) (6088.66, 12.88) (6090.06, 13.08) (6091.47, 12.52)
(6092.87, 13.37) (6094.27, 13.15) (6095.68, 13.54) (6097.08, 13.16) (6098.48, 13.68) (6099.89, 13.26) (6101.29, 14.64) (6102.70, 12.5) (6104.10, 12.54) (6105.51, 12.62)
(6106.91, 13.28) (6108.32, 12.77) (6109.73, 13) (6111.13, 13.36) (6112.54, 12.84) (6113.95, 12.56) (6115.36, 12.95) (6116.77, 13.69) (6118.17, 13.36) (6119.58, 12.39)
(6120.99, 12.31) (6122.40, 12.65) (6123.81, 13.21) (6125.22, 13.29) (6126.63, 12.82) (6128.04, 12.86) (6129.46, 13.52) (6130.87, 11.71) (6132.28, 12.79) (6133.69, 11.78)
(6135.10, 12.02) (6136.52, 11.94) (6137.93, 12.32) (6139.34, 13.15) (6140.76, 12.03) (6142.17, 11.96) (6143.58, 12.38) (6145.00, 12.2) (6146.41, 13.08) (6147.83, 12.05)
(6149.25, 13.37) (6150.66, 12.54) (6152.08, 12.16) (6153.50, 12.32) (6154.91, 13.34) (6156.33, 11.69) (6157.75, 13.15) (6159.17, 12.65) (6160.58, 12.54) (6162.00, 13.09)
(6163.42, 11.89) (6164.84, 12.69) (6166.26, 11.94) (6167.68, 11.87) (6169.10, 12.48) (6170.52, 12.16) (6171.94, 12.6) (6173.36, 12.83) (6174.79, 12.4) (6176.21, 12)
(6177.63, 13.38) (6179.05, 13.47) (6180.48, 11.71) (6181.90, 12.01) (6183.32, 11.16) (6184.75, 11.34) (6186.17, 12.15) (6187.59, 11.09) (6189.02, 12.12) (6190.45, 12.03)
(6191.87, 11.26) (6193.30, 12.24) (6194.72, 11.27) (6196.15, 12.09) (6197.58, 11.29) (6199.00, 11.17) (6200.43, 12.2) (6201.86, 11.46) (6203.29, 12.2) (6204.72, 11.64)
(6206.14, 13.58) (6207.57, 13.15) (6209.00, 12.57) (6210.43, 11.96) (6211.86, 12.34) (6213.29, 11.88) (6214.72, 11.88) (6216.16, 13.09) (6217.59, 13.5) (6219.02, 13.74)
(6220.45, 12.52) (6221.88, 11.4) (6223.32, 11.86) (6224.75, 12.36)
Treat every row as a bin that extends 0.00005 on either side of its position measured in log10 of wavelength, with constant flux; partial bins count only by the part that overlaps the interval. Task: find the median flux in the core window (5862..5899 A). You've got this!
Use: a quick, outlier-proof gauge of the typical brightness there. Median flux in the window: 14.1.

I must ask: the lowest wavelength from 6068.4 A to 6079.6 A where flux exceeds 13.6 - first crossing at 6069.07 A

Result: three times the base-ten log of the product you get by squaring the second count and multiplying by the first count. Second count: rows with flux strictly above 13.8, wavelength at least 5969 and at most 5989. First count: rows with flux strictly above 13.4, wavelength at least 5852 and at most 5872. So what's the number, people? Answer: 8.9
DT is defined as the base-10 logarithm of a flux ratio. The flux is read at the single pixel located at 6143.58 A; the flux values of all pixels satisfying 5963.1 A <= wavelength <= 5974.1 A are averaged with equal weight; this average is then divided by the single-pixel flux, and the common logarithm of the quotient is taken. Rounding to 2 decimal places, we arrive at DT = 0.05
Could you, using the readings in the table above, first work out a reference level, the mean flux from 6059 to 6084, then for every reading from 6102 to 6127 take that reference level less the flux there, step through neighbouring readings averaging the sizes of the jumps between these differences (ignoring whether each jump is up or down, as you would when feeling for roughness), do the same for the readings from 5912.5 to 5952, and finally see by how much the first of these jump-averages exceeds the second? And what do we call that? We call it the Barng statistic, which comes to -0.43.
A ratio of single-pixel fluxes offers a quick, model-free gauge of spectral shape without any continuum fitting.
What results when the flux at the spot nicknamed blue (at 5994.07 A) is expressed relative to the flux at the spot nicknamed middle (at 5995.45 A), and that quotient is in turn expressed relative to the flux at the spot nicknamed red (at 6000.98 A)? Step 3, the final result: 0.064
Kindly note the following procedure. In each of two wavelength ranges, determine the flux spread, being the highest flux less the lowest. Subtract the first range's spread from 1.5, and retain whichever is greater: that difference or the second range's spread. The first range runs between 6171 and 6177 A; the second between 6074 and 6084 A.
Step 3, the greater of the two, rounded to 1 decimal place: 2.6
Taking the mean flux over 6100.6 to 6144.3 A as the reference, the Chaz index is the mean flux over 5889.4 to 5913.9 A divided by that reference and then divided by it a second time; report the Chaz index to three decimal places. 0.086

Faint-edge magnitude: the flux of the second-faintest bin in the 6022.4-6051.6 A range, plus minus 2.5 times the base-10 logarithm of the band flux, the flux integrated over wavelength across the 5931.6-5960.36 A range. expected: 6.27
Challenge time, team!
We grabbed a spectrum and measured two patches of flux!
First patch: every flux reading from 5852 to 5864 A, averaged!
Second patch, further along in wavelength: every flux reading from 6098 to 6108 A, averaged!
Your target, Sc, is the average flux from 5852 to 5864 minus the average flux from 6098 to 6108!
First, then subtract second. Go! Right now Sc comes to 1.5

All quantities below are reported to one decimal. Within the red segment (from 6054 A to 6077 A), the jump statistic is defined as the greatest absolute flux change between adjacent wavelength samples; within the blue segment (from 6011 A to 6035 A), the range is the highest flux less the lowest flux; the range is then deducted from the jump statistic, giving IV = -2.5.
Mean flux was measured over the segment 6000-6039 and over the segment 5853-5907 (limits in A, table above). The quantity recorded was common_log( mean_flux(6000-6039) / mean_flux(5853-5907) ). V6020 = 0.010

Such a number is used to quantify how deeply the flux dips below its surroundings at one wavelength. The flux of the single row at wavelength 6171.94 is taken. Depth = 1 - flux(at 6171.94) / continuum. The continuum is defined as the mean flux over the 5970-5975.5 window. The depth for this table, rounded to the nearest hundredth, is 0.11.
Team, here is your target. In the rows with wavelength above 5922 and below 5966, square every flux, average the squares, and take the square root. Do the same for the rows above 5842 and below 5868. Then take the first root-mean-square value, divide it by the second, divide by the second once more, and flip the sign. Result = -0.0654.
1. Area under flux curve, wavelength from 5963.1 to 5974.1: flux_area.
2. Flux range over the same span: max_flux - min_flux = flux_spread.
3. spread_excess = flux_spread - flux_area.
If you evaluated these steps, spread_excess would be -152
